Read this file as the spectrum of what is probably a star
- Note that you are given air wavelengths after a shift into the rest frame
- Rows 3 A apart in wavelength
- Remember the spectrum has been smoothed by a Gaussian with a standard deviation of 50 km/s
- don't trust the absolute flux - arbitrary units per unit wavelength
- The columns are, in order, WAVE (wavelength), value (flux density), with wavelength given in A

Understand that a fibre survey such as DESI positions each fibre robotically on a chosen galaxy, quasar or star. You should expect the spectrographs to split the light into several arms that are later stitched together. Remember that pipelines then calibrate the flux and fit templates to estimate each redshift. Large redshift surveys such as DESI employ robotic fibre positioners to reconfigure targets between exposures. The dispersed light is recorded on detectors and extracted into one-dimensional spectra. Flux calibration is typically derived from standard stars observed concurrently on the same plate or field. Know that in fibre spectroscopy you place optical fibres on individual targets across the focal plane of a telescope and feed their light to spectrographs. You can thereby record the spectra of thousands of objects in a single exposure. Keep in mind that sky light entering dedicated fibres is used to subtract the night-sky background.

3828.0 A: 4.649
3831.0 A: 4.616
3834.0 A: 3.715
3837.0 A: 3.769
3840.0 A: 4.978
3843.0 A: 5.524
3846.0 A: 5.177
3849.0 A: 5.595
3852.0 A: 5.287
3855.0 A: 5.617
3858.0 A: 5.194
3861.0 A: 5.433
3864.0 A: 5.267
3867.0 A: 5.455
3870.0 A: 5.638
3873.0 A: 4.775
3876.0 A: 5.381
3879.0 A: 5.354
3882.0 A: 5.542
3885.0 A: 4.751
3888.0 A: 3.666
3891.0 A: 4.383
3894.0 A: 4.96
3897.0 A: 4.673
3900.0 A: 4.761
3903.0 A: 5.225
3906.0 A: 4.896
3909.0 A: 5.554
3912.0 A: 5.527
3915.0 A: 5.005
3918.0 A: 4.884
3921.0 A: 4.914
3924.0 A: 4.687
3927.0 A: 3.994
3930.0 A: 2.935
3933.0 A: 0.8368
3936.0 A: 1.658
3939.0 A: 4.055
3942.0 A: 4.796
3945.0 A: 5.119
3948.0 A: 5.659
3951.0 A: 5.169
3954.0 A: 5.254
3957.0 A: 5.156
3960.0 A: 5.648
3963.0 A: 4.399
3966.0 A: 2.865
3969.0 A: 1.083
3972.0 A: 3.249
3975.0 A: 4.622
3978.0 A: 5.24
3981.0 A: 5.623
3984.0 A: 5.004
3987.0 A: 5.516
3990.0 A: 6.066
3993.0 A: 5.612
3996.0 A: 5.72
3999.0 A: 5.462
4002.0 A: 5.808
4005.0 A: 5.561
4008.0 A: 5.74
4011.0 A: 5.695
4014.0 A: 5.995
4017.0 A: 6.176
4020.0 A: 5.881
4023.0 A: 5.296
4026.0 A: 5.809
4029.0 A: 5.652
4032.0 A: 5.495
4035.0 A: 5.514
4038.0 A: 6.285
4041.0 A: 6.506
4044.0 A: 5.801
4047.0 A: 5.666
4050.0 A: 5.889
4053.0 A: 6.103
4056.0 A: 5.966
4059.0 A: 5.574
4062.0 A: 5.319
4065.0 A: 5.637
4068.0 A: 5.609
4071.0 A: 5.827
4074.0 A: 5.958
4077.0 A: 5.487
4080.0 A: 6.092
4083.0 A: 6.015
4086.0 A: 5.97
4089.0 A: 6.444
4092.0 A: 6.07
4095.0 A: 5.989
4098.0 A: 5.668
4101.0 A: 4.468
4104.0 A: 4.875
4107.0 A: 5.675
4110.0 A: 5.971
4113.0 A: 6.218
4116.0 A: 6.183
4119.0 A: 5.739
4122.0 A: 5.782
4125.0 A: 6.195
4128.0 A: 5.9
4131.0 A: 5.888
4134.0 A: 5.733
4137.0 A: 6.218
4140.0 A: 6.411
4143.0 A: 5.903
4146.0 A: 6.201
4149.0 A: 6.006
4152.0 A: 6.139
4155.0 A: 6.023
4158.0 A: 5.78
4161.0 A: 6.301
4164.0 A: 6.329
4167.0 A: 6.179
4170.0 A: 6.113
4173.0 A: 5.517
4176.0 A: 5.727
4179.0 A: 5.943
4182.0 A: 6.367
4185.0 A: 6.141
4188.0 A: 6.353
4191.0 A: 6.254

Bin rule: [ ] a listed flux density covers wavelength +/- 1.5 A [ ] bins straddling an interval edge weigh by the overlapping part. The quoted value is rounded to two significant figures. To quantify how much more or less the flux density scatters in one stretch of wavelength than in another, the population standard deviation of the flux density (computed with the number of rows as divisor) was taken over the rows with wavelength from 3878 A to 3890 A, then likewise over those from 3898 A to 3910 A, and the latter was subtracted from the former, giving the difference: 0.42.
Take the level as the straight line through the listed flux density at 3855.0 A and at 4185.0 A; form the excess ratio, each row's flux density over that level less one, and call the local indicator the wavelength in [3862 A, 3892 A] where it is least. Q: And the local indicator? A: 3888.0 A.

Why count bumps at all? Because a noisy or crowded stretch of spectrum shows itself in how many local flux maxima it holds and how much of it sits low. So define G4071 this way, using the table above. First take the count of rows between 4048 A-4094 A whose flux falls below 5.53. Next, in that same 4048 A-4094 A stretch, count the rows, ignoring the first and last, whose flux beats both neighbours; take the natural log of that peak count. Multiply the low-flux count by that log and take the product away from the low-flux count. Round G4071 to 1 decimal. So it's -1.2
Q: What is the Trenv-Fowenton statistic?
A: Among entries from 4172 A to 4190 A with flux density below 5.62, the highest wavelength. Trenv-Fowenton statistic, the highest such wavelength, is 4173.0 A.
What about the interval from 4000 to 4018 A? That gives 4005.0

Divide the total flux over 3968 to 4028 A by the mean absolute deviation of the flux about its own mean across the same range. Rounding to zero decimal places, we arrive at 148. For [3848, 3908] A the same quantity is 263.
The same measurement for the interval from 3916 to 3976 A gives 69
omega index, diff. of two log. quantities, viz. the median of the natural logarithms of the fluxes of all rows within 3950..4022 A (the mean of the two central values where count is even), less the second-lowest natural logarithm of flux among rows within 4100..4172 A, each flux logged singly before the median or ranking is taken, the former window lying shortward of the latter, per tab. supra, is 0.13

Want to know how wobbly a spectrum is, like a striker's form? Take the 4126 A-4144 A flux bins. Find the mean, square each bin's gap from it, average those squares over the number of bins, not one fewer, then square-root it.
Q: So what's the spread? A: 0.23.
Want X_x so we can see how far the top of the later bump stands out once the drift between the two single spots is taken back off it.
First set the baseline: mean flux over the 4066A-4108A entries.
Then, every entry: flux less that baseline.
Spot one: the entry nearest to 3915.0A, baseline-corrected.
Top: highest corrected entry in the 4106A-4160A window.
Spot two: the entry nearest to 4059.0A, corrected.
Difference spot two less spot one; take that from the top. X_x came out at 0.1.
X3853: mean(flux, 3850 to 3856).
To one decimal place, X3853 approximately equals 5.5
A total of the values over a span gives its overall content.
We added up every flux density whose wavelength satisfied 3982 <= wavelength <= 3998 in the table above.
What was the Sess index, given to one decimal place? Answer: 27.9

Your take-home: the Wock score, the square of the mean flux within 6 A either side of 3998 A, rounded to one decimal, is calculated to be 31.9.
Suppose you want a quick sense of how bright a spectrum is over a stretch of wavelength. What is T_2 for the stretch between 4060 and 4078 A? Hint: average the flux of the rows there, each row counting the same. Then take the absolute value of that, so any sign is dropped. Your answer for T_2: 5.64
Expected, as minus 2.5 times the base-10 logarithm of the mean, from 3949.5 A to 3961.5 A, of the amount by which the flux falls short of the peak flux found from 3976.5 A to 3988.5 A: 1.2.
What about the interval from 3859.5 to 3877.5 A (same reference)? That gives 1.3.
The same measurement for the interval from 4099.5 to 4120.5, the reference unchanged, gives 3.7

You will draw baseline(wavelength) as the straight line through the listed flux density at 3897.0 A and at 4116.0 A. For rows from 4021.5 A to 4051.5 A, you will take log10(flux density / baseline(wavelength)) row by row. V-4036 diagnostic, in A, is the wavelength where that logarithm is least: 4023.0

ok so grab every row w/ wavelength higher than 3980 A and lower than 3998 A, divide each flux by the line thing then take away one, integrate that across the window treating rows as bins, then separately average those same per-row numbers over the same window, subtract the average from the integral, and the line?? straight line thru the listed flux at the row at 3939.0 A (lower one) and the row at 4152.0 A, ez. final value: 4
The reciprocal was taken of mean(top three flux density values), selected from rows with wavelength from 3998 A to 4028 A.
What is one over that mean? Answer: 0.166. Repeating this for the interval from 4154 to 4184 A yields 0.158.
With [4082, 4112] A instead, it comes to 0.162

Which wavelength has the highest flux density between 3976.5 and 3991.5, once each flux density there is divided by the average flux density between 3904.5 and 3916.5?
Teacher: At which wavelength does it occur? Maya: 3990.0 A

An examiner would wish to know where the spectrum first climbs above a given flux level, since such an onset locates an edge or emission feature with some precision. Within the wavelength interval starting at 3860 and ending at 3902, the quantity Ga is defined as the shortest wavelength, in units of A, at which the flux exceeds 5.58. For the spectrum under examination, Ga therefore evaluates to 3870.0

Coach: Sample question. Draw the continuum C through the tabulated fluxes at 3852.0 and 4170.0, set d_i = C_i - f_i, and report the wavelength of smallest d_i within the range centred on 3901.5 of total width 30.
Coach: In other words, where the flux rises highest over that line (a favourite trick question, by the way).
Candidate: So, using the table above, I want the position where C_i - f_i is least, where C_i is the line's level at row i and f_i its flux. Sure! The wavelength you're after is 3909.0 A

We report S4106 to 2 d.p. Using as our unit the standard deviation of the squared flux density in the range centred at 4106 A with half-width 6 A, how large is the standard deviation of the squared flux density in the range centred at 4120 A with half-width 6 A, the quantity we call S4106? 0.41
